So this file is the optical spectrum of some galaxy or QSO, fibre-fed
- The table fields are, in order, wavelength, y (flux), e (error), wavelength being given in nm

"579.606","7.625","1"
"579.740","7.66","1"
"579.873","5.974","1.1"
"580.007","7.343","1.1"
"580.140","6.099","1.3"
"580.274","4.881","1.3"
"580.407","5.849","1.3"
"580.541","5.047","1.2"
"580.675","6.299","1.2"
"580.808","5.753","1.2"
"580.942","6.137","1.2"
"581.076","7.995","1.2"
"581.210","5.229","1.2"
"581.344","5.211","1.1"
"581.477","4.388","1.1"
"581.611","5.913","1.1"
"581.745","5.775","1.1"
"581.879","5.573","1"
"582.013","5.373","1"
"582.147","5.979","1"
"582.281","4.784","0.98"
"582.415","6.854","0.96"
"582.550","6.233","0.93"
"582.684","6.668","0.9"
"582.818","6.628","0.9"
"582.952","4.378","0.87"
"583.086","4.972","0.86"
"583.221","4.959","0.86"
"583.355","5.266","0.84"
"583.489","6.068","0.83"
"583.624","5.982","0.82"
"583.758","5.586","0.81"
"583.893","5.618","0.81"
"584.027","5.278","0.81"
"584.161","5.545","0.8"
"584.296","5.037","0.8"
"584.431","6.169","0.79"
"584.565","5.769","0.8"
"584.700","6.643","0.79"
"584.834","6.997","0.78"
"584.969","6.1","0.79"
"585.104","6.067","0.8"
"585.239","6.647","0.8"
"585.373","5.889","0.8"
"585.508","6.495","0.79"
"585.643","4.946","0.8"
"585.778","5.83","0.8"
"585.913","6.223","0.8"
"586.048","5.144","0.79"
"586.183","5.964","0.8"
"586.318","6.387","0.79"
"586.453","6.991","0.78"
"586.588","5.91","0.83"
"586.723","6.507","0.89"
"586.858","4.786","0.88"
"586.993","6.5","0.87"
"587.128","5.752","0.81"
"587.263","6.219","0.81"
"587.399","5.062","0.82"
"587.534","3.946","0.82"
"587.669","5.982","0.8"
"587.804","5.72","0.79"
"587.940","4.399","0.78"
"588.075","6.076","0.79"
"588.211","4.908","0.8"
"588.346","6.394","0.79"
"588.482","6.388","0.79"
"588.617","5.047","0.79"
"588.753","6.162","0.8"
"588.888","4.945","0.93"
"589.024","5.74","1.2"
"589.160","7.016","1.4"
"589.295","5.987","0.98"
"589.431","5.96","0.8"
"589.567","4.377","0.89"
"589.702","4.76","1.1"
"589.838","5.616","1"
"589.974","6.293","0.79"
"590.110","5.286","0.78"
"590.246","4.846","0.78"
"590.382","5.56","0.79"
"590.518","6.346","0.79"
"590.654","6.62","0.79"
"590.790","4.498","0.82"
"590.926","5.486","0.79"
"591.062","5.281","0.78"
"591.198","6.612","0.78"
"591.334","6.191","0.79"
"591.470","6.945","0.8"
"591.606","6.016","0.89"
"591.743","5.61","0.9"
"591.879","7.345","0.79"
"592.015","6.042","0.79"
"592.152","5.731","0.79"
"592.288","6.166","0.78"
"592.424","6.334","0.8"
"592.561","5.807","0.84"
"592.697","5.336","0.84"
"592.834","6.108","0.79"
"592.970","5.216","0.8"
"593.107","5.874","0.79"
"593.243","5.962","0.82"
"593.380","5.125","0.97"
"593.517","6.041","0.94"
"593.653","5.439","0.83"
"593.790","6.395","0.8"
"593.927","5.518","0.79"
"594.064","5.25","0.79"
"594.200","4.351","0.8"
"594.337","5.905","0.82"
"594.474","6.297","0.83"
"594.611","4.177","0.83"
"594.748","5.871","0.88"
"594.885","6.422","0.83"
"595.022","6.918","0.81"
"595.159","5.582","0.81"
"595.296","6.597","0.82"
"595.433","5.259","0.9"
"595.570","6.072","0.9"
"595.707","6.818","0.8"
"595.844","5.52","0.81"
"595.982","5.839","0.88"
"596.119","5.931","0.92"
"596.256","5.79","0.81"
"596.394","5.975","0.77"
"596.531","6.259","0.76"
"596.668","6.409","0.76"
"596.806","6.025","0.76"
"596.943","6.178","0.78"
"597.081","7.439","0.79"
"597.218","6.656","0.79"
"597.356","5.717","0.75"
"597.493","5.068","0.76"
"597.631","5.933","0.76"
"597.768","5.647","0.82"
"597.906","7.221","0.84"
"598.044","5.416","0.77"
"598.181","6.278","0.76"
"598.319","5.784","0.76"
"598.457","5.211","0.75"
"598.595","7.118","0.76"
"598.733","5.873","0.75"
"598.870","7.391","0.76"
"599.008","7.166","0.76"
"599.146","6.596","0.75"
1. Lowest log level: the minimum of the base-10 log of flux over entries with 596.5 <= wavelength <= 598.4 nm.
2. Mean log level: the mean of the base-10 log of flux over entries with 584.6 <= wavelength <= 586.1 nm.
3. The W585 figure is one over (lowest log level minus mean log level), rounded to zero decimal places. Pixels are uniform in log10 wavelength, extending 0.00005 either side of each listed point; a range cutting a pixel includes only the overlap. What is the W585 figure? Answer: -13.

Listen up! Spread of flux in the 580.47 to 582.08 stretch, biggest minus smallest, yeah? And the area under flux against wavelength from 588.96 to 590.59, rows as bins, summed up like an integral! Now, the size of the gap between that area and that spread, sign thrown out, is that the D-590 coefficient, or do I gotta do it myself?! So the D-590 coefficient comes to 5.6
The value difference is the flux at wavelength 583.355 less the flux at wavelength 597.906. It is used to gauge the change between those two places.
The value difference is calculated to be -2.0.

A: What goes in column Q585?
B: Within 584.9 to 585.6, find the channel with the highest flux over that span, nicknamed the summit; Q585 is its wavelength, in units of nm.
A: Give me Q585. 585.239 nm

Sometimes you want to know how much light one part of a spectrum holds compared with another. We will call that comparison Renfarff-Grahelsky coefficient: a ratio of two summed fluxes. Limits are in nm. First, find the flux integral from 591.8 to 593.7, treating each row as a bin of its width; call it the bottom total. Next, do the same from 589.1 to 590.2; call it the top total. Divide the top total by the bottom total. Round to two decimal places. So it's 0.55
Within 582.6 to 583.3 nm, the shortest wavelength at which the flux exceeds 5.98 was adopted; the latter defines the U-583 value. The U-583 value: 582.684 nm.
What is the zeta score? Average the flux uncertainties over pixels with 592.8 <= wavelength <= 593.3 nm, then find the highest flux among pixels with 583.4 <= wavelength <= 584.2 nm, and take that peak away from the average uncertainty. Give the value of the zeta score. -5.27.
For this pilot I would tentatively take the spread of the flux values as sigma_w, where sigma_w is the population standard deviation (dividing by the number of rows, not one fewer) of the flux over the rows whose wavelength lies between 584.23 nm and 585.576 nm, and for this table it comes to 0.53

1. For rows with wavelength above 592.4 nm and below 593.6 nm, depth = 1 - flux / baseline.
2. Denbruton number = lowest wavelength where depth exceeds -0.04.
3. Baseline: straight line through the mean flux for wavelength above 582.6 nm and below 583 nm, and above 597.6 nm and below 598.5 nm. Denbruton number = 592.561 nm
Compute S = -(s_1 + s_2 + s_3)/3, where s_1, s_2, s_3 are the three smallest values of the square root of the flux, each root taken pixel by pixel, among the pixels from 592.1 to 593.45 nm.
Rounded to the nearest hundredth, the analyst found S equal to -2.29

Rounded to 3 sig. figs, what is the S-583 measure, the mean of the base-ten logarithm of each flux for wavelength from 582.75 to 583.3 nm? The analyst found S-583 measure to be 0.714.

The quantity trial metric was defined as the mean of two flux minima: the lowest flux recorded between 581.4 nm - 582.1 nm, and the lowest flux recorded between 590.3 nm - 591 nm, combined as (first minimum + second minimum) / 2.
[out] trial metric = 4.44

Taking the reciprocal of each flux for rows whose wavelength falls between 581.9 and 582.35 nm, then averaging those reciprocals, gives 0.187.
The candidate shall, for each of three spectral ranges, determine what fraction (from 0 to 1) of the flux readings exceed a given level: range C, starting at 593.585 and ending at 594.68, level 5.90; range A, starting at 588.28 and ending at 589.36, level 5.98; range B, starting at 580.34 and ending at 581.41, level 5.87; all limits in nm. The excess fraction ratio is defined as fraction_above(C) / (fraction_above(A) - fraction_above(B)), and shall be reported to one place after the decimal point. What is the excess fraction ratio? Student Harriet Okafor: 1.5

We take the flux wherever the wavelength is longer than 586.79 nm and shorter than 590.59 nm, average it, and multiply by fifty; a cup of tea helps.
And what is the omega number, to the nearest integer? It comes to 279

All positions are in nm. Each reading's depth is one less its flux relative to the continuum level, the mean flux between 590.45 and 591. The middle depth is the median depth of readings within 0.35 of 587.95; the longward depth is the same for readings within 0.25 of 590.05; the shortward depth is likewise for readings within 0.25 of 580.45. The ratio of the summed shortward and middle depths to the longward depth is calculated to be 1.1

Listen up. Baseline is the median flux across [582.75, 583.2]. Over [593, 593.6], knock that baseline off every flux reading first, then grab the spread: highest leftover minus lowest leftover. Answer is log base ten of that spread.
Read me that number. 0.0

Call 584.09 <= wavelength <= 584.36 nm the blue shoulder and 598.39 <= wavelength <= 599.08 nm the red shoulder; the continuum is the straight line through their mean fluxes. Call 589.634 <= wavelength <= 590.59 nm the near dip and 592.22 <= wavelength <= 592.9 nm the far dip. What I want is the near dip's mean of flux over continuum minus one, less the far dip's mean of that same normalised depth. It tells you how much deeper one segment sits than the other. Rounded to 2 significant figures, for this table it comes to -0.036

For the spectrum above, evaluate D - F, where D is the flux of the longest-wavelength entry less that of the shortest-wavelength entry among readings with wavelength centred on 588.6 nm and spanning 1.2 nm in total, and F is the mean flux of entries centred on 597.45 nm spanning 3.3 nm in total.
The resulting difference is -5.2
